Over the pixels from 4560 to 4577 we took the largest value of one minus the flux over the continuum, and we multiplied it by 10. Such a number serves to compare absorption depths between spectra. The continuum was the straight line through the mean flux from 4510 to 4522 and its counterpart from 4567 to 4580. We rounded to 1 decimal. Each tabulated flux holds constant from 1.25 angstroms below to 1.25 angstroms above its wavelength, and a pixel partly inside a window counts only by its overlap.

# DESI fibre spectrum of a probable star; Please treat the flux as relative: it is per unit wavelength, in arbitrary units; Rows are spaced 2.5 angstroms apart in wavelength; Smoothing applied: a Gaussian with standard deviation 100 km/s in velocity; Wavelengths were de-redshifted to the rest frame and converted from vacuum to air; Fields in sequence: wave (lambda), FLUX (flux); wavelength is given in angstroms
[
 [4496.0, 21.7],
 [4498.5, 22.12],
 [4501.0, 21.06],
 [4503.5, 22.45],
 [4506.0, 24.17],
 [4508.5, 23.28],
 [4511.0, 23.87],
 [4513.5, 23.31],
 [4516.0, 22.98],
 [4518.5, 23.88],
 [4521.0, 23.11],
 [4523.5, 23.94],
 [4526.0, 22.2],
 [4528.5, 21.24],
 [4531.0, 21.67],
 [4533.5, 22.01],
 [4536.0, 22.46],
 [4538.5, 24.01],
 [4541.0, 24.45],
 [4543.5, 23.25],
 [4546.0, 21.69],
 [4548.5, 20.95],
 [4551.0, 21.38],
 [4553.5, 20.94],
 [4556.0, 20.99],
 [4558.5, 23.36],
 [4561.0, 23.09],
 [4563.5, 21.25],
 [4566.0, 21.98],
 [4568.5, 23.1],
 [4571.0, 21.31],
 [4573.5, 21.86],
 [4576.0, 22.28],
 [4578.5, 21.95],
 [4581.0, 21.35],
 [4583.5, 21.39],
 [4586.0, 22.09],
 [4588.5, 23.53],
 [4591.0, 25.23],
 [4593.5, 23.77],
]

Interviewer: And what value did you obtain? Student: 0.5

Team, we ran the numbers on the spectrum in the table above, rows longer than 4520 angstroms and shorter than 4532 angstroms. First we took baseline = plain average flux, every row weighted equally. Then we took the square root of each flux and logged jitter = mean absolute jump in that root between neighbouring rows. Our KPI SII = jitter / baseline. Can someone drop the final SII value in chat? 0.0046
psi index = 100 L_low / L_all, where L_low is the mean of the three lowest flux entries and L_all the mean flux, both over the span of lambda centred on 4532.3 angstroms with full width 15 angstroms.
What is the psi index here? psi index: 97.2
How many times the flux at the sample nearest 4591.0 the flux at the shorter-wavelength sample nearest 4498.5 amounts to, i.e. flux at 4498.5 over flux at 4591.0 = 0.88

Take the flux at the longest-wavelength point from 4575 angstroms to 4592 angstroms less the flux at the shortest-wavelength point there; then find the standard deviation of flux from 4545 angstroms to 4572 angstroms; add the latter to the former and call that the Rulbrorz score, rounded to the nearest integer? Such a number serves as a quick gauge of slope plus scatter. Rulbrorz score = 4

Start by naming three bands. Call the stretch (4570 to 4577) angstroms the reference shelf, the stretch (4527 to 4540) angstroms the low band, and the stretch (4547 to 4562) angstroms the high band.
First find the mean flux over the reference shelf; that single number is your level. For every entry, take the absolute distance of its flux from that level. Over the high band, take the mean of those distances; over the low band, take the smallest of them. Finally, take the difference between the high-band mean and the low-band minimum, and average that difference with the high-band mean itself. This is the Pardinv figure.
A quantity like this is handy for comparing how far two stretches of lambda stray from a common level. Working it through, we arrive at 0.9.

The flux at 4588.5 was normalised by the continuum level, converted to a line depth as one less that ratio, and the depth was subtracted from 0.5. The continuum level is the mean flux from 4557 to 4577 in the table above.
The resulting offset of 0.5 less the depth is 0.56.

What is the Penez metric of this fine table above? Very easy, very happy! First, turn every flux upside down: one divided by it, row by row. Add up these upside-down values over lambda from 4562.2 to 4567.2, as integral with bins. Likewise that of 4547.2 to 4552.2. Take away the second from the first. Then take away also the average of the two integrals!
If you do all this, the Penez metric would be -0.239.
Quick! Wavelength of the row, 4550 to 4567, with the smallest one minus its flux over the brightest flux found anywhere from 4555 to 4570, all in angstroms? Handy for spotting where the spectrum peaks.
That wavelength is 4558.5 angstroms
